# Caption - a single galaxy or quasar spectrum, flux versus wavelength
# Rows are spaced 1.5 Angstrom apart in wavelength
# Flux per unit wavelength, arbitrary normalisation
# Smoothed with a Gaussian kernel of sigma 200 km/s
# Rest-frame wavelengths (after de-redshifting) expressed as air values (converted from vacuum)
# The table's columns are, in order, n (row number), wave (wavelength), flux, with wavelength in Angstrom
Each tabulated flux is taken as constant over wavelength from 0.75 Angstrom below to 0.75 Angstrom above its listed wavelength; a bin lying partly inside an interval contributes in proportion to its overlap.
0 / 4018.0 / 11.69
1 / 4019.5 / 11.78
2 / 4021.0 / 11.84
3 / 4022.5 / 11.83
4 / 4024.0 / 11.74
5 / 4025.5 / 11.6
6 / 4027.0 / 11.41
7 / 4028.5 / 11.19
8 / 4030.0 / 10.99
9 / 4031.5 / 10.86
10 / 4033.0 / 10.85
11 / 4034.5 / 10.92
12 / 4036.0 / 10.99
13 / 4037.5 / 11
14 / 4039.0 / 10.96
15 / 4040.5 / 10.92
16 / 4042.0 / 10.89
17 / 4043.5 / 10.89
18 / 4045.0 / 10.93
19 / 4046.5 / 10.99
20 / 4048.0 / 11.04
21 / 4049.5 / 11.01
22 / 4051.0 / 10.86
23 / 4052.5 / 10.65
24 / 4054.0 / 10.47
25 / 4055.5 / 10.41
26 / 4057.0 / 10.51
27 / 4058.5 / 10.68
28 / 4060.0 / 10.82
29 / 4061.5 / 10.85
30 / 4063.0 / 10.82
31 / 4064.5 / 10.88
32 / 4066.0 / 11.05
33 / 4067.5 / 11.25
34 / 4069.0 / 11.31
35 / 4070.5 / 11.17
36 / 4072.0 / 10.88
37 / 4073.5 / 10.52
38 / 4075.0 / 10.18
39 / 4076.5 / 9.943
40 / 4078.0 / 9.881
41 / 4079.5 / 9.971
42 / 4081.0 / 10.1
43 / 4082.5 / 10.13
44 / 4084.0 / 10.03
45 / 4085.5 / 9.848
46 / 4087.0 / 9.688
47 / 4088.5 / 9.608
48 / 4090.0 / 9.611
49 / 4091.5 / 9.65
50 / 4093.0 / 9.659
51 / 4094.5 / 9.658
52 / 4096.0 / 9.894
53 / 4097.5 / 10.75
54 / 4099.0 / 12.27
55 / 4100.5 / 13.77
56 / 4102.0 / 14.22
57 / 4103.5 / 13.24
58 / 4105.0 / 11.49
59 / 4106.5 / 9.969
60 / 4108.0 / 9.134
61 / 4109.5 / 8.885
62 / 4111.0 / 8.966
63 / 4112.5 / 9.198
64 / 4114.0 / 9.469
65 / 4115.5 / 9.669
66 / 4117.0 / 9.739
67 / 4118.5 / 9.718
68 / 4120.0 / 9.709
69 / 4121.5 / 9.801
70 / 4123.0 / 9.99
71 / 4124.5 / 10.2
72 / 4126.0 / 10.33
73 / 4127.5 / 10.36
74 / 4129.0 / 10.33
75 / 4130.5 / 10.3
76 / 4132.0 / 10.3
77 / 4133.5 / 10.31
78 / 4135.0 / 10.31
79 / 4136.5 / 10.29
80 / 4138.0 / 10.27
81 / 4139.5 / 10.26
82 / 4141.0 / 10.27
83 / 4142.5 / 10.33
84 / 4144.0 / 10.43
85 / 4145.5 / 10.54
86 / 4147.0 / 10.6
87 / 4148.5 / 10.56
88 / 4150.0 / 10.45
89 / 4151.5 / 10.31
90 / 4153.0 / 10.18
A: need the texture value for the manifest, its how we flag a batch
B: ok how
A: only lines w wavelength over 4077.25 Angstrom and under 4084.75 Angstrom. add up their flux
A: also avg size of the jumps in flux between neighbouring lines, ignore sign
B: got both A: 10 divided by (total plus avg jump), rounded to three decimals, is 0.199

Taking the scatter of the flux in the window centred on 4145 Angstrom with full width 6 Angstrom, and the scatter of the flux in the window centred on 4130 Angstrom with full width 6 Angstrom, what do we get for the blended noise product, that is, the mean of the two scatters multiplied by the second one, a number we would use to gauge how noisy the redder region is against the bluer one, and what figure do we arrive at 0.002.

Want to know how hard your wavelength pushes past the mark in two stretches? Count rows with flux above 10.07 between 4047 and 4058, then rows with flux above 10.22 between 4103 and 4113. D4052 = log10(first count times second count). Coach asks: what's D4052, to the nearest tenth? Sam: 1.1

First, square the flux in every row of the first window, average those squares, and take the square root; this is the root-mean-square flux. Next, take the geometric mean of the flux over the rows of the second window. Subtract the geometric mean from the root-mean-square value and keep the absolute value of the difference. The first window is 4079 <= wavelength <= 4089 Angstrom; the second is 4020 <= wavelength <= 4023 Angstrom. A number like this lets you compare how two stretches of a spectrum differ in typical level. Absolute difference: 1.92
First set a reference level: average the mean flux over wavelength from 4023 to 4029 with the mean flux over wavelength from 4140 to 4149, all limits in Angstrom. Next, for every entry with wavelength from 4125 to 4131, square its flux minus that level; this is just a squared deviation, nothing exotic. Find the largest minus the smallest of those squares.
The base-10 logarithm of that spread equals -1.1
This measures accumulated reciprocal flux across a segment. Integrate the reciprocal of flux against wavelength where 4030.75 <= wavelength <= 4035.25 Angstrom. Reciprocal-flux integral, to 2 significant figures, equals 0.41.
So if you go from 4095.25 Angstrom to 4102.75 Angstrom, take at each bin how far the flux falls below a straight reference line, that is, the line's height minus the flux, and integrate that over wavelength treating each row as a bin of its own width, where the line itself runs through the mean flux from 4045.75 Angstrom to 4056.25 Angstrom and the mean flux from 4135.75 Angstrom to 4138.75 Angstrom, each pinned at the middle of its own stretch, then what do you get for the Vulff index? -13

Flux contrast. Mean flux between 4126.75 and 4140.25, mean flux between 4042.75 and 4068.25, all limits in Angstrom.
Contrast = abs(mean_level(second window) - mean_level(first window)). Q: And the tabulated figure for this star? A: 0.5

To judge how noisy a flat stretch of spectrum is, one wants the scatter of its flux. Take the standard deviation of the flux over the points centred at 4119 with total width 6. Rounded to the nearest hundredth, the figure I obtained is 0.04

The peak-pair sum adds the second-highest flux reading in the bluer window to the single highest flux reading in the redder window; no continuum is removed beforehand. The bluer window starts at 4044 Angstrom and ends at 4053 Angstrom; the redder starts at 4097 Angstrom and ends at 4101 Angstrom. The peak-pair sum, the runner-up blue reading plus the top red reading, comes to 24.8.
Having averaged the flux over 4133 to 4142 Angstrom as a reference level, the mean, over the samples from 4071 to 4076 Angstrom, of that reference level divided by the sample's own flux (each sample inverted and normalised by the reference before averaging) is 0.98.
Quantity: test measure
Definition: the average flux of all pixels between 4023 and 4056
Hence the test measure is 11.0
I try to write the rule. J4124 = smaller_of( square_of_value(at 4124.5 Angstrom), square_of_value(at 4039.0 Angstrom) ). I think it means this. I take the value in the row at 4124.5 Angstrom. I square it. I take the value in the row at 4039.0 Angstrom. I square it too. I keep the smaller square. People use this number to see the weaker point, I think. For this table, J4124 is 104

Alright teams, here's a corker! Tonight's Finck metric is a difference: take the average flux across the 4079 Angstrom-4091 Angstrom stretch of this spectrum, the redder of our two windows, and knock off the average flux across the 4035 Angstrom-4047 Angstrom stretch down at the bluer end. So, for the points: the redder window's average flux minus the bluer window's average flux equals -1.1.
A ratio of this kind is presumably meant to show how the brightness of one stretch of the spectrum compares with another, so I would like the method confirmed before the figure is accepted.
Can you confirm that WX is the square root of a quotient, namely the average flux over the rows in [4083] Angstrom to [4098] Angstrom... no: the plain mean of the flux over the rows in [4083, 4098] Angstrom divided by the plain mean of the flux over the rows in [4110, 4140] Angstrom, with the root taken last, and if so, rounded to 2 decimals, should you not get 0.99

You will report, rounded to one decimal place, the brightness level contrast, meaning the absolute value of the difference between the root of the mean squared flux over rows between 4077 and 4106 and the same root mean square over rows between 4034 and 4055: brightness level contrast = 0.1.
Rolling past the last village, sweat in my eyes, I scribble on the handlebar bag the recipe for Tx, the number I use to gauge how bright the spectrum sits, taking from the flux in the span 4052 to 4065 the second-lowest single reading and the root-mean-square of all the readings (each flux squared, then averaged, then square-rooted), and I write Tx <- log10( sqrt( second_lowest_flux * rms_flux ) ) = 1.02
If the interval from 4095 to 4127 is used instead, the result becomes 0.99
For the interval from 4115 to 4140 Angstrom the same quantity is 1.00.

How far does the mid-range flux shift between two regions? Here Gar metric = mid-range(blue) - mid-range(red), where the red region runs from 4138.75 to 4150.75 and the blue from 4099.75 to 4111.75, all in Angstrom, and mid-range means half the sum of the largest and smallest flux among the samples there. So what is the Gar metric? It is 1.1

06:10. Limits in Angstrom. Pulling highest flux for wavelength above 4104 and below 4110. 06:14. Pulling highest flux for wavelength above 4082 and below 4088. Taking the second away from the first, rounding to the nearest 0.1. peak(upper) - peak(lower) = 1.4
